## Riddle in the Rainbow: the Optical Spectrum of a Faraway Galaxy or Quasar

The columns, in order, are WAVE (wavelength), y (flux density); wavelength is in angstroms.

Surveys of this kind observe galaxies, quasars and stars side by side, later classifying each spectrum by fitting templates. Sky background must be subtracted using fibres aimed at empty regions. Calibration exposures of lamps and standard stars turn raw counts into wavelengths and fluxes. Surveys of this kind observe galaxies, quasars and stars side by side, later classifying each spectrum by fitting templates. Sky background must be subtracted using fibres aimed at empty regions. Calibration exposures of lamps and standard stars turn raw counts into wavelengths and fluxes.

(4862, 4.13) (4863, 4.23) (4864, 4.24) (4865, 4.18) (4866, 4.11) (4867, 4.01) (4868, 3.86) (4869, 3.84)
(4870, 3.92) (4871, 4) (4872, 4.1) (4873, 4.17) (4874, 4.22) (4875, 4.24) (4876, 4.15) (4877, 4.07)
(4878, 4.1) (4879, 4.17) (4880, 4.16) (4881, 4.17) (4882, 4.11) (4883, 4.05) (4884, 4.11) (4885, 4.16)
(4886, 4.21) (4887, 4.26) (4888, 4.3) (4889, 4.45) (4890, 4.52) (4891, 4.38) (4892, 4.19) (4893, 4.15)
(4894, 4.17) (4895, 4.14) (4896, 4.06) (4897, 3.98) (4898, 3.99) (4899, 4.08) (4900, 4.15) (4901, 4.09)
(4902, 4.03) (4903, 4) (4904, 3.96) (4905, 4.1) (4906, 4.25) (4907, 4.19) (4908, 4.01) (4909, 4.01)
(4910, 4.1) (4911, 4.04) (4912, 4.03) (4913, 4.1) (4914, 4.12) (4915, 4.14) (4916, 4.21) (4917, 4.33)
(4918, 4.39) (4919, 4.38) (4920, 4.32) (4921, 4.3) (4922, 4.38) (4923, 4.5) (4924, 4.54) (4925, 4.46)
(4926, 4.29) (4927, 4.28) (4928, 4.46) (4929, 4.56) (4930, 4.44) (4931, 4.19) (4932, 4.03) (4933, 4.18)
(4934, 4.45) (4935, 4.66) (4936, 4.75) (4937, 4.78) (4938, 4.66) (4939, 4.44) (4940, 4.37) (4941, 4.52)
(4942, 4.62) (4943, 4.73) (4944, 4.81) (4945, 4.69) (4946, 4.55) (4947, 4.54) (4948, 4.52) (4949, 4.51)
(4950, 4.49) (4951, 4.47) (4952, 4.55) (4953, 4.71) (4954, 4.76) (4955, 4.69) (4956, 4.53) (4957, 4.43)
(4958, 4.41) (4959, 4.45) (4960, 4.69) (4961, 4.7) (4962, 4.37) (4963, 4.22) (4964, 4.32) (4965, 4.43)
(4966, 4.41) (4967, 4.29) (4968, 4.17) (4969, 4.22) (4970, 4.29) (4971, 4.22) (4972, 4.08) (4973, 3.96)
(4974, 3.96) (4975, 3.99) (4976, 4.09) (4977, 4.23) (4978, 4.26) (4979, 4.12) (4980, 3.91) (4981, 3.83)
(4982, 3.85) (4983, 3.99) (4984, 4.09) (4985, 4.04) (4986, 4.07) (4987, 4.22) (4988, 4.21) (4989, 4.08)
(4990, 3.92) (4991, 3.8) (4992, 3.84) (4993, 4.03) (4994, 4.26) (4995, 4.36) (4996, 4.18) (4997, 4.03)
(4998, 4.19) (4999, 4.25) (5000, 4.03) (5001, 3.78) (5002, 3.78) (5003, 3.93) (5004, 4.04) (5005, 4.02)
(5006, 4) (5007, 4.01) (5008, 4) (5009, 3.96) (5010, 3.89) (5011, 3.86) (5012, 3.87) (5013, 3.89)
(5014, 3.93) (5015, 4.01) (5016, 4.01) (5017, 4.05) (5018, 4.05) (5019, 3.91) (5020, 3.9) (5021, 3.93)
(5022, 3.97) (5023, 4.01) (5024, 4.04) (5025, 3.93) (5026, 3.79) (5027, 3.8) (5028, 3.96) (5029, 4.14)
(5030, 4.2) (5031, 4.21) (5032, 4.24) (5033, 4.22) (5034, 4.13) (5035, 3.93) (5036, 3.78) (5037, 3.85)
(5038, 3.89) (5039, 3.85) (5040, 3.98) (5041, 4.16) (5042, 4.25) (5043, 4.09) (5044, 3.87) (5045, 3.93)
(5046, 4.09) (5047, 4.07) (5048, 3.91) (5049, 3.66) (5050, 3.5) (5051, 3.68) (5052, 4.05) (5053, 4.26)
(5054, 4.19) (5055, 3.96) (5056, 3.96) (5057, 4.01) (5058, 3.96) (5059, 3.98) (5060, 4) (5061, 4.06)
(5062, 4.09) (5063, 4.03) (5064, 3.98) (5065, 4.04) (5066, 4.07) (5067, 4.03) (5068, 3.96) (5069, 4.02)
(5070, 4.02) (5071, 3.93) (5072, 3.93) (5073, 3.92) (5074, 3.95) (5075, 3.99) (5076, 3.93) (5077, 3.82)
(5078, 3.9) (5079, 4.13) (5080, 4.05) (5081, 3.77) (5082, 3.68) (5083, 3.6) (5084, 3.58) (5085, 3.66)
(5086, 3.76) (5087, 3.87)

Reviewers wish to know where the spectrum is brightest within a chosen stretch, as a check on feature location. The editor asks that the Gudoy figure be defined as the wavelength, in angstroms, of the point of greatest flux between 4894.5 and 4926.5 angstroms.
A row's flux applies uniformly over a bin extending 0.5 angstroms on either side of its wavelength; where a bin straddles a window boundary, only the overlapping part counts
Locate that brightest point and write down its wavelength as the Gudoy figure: 4924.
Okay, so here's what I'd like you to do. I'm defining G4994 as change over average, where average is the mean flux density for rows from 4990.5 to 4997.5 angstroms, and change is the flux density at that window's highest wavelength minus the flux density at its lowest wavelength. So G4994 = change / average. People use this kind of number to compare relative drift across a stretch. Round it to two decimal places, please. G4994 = 0.06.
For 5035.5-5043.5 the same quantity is 0.08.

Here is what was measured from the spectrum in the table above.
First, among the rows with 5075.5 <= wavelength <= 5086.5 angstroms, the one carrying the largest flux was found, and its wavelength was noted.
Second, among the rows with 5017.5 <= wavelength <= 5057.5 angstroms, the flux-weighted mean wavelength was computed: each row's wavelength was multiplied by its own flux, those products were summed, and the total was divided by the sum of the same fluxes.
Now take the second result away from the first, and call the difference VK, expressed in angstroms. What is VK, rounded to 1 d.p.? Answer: 41.5 angstroms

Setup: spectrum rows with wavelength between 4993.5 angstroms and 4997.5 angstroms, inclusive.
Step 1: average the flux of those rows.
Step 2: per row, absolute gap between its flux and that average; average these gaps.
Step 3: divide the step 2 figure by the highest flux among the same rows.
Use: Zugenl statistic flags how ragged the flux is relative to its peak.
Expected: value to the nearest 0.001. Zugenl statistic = 0.024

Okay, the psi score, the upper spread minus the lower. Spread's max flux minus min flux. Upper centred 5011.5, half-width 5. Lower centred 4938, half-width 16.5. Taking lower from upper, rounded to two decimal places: -0.63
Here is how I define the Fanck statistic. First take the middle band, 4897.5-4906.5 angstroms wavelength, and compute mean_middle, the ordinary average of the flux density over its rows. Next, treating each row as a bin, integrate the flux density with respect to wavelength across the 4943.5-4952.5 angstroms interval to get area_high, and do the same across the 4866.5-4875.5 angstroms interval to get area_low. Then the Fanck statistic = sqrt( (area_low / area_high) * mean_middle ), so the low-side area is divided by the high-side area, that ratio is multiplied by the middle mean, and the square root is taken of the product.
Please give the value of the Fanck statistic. 1.90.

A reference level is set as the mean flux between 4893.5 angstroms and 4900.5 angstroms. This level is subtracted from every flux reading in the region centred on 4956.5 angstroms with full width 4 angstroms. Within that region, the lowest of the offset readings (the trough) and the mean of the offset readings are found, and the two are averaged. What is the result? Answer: 0.38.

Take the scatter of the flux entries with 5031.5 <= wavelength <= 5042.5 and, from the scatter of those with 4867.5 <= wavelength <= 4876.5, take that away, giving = -0.02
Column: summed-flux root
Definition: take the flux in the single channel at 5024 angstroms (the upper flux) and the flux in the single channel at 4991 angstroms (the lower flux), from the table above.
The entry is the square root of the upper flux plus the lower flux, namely 2.80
